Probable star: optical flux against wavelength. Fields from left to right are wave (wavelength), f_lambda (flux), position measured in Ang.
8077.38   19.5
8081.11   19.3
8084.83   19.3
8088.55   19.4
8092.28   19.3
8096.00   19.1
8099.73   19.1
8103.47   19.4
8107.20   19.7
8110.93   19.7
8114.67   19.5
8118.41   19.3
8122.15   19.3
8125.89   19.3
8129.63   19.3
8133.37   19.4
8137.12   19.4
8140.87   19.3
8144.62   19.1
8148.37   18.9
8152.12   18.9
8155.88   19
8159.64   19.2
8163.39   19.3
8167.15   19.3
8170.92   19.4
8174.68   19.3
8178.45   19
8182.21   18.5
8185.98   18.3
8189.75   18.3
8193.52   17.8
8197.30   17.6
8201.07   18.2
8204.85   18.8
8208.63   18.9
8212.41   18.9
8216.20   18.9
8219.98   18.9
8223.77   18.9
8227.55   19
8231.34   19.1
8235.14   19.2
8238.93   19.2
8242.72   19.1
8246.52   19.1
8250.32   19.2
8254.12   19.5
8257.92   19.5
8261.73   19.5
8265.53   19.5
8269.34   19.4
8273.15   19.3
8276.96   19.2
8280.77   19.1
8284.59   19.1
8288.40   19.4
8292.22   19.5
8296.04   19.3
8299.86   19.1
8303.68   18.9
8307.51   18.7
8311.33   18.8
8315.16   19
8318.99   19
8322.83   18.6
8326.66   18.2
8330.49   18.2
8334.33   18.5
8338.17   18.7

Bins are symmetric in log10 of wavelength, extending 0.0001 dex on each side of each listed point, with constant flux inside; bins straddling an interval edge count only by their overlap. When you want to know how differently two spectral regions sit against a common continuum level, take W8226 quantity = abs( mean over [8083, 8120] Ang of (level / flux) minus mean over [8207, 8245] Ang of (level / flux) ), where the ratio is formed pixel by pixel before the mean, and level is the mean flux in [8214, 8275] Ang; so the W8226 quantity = 0.019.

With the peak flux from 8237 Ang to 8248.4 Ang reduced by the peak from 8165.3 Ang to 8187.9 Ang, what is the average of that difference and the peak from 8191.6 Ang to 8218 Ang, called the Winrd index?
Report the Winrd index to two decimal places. 9.35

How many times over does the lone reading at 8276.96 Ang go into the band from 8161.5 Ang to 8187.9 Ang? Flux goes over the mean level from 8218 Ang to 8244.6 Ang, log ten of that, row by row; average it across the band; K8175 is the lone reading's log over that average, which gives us -3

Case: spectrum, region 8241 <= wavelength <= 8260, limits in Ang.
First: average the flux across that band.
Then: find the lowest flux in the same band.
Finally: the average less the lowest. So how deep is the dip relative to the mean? 0.18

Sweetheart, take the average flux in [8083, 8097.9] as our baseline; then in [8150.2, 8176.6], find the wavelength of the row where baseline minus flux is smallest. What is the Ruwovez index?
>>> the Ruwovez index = 8170.92 Ang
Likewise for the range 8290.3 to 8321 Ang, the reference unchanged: 8292.22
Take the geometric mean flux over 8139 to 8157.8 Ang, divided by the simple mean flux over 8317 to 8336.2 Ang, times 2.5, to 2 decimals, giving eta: 2.57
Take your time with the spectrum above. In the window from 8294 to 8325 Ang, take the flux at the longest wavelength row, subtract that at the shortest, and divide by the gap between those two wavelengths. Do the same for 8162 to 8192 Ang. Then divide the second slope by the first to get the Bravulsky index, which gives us 1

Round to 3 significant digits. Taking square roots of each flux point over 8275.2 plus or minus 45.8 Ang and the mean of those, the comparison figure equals 4.38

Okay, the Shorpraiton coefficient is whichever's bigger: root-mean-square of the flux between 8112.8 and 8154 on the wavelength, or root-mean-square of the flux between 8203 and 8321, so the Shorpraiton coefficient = 19.2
